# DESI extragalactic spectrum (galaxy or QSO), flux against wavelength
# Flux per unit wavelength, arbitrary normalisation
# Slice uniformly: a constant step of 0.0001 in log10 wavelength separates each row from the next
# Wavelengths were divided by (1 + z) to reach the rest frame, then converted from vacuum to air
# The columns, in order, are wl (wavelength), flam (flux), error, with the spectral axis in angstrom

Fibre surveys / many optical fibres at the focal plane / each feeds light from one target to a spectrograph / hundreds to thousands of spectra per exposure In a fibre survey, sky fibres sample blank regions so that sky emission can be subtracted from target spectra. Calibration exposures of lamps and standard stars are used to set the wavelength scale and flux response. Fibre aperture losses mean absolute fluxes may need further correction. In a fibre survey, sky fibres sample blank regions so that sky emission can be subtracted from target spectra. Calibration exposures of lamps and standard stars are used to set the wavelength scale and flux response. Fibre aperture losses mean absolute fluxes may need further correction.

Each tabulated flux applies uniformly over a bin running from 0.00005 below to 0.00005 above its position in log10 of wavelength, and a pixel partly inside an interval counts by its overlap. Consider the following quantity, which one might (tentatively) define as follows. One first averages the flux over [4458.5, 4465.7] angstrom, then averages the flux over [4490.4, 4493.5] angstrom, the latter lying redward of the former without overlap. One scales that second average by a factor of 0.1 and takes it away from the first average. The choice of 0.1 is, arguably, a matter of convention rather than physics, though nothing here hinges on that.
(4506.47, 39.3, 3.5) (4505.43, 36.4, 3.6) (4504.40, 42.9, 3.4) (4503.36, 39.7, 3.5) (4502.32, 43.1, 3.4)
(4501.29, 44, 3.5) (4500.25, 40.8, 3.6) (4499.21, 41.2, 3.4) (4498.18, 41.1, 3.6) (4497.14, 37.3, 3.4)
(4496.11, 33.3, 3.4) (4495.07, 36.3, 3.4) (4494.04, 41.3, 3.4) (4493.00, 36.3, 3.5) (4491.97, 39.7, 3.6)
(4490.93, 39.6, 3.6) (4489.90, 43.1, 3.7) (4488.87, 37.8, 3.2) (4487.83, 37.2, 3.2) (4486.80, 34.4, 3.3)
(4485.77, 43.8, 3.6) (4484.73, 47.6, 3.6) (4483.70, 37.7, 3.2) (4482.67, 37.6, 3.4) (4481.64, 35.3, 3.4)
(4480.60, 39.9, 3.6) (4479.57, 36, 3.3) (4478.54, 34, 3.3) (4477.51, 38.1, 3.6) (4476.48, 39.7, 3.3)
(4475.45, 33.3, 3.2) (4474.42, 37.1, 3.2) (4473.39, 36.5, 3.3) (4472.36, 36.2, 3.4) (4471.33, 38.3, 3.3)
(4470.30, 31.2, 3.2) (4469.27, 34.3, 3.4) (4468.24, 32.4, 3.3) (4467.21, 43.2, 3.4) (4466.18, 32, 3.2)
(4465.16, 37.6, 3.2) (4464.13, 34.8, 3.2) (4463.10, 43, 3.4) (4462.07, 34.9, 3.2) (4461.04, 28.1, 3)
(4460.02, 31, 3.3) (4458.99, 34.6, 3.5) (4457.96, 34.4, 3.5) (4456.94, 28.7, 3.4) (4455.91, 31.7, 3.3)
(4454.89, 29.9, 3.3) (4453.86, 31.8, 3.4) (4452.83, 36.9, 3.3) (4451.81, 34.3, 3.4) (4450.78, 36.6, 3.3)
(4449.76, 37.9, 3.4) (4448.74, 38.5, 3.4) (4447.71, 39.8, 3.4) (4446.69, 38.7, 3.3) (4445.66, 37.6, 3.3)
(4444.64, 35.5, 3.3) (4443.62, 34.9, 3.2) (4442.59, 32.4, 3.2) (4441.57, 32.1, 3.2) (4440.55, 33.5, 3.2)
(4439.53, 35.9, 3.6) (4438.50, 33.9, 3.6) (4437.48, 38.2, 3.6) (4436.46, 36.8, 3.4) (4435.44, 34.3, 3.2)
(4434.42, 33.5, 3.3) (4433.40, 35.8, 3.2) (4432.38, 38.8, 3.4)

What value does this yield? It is 31.0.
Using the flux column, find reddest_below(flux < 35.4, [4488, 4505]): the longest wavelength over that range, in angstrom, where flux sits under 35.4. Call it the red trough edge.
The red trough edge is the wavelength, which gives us 4496.11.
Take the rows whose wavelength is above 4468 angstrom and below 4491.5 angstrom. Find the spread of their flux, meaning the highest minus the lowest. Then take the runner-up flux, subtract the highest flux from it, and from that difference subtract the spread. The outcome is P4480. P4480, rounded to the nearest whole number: -20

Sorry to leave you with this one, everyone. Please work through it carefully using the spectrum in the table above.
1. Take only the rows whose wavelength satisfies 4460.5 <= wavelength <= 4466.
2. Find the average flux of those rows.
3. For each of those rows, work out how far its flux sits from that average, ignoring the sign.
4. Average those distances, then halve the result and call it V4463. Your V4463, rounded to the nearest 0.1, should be 1.8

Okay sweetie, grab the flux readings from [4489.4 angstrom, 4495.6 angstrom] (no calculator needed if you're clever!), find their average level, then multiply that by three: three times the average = 118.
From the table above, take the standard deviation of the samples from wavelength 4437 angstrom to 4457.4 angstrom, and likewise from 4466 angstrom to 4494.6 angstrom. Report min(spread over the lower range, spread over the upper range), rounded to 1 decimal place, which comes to 3.1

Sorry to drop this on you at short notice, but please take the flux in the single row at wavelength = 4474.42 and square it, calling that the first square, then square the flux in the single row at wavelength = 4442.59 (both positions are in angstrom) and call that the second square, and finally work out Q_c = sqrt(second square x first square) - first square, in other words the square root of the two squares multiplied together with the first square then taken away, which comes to -174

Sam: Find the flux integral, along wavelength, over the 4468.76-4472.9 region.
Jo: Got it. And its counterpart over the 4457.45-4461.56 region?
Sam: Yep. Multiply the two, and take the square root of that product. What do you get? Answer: 138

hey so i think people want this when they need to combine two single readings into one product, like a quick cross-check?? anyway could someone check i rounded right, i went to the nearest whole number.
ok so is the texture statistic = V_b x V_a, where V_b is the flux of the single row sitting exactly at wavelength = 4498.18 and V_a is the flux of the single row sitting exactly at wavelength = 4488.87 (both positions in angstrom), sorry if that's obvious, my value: 1554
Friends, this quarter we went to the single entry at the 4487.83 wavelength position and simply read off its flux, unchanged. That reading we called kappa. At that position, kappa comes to 37.2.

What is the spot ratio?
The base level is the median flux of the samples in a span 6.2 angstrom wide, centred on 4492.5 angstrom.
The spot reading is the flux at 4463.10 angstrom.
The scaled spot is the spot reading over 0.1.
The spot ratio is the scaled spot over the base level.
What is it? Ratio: 10.8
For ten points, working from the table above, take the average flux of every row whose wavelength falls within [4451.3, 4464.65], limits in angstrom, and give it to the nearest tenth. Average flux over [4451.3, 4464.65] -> 33.4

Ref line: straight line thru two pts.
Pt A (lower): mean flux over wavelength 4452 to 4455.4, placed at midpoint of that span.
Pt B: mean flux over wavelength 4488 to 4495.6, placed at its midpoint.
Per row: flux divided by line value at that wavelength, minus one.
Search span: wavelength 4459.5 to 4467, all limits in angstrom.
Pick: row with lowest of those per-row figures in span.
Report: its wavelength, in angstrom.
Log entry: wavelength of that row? 4461.04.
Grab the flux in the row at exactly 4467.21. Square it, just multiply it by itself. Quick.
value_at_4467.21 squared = 1866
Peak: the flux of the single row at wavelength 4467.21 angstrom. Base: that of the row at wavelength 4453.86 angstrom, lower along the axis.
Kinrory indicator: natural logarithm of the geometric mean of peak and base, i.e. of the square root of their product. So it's 3.61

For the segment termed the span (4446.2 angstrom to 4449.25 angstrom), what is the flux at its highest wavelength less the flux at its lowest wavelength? 0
